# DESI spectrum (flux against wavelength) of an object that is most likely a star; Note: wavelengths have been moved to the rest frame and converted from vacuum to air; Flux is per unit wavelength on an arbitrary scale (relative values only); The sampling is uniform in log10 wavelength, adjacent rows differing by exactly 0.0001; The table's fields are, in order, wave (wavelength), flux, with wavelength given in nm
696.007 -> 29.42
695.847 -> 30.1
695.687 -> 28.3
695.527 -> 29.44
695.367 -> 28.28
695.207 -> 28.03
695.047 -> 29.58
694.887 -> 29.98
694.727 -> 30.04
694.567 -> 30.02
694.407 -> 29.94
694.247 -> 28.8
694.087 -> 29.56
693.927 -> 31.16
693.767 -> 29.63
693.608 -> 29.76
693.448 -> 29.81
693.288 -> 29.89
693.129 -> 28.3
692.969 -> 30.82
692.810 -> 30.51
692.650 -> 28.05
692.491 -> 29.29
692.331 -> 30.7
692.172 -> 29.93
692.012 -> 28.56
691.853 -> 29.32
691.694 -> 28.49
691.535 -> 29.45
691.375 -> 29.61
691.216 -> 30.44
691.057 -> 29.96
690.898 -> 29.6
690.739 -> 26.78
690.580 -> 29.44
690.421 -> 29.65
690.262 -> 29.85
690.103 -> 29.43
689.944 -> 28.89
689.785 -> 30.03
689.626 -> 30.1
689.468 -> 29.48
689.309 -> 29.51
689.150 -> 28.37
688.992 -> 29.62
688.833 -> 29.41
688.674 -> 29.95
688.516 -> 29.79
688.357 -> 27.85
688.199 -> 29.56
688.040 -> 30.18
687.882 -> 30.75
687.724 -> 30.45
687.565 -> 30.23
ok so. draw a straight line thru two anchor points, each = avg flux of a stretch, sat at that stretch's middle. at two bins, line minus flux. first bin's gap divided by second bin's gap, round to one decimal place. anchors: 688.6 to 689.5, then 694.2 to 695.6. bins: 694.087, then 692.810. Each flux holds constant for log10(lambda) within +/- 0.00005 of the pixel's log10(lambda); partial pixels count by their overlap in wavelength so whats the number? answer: 0.2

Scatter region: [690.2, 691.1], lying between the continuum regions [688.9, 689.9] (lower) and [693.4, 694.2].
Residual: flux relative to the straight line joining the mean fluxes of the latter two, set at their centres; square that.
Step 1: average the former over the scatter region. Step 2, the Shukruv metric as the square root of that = 1.2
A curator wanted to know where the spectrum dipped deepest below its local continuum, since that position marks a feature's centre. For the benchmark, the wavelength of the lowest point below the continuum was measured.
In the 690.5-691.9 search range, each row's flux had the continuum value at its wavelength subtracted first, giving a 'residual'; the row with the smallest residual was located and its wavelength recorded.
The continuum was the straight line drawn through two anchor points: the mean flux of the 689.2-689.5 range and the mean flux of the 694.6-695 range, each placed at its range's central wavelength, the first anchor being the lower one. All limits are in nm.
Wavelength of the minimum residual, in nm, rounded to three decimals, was 690.739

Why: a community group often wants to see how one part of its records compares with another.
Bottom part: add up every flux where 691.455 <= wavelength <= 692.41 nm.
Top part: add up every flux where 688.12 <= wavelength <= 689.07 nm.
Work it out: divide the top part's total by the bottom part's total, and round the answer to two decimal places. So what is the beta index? 1.00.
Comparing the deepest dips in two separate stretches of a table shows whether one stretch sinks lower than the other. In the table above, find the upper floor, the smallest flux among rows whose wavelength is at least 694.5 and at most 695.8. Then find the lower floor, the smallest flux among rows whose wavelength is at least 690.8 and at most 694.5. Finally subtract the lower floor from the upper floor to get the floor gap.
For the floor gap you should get 0.0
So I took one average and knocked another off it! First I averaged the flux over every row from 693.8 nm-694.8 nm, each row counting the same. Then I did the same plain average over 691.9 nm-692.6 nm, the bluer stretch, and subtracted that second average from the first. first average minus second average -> 0.3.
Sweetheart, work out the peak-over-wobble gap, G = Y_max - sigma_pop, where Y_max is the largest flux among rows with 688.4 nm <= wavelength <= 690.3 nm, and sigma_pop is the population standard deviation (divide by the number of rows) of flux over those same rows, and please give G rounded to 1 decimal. 29.6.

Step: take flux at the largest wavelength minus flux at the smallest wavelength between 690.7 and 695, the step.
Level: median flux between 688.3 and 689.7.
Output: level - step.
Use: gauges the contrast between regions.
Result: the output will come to 26.3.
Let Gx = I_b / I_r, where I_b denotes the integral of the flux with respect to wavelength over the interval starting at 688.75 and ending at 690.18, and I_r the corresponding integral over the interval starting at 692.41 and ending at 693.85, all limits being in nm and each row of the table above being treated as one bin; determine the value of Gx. 0.99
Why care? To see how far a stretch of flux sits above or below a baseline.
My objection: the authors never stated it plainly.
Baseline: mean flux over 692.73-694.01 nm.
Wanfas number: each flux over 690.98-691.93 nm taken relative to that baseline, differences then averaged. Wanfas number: -0.44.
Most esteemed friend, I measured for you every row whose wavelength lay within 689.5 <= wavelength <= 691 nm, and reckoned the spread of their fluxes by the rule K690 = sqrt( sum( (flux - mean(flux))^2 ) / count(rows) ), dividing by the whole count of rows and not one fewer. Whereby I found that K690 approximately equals 1.0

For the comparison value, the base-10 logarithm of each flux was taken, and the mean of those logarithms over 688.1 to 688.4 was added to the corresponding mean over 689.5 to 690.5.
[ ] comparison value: 2.93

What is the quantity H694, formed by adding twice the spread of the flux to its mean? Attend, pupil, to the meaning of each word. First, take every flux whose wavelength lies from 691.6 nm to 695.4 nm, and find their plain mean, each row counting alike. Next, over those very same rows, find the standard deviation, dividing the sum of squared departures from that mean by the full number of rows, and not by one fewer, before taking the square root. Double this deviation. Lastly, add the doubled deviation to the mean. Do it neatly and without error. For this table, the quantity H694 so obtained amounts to 31.3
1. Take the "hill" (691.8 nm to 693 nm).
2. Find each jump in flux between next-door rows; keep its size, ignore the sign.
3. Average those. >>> 1.2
